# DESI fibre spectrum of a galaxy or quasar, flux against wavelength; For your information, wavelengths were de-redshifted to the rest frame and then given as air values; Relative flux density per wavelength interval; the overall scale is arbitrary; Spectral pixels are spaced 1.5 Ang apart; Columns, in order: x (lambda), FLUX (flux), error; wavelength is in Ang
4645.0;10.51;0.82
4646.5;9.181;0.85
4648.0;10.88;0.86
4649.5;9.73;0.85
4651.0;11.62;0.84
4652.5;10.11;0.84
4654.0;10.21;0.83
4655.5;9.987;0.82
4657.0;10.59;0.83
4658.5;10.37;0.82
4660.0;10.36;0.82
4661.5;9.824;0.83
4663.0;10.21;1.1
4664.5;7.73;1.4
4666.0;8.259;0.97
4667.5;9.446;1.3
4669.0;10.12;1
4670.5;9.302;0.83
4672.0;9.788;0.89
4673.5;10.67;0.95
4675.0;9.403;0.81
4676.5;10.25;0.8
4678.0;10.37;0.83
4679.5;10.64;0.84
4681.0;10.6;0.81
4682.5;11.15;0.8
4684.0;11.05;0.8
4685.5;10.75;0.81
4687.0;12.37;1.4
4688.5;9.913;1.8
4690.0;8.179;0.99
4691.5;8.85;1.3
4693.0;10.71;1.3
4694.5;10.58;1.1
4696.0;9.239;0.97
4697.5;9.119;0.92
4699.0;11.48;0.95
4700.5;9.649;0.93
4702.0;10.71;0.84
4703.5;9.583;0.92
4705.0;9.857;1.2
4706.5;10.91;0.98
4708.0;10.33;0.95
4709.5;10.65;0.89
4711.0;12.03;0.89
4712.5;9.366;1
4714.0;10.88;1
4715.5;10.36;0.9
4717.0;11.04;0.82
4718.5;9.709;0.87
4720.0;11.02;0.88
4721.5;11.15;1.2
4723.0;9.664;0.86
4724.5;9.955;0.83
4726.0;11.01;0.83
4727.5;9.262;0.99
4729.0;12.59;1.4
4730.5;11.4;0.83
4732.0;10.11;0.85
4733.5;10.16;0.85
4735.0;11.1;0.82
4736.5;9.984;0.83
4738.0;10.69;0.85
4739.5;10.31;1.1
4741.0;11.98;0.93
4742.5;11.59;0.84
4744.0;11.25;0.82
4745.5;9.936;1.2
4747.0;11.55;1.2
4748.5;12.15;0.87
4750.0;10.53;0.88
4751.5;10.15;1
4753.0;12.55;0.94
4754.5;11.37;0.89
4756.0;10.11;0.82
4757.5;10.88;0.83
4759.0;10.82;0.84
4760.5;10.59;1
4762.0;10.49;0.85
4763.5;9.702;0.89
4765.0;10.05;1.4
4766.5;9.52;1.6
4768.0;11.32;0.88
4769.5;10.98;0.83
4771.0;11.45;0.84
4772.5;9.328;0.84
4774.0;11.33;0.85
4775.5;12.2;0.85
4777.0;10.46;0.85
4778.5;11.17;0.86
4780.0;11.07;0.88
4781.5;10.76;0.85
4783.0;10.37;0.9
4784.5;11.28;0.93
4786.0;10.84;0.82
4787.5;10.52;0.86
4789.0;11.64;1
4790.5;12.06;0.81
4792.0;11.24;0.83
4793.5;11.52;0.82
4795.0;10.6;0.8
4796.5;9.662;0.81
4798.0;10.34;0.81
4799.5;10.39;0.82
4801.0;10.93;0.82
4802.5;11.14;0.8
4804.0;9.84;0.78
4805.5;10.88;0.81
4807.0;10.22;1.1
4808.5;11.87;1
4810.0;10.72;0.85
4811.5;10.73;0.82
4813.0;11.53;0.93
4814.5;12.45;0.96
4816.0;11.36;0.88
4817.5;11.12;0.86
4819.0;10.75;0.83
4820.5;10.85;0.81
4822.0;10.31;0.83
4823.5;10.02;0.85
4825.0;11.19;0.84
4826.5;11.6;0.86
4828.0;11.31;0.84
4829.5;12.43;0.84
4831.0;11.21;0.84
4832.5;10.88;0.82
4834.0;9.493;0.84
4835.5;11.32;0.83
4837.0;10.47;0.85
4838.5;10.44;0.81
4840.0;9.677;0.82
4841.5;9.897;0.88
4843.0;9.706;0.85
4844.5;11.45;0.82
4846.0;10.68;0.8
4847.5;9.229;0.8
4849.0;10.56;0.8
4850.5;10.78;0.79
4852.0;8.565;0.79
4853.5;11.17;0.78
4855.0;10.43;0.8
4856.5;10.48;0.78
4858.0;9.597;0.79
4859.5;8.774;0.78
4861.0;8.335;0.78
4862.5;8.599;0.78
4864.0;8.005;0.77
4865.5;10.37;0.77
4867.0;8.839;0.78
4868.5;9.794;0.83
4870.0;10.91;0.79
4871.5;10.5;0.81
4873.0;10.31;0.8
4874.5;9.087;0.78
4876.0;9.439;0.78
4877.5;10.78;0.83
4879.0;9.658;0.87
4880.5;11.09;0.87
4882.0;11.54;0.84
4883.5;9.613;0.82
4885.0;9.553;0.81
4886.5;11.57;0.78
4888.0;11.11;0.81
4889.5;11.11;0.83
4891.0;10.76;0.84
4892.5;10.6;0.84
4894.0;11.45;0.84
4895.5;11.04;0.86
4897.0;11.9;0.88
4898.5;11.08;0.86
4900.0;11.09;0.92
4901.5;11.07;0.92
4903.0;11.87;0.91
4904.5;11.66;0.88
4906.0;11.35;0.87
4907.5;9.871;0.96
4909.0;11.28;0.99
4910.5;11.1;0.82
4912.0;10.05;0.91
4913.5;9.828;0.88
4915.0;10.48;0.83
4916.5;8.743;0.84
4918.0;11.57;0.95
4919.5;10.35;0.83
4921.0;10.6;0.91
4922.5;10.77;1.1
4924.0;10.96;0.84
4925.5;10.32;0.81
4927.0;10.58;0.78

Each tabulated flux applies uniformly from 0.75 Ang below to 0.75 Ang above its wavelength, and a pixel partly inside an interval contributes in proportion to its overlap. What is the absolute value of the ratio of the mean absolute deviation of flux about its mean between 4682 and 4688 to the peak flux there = 0.042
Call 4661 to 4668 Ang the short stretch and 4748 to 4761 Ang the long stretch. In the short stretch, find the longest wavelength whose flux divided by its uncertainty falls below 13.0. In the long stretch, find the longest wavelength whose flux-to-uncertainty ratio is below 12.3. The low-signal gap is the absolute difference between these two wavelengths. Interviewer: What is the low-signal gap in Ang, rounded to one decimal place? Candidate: 93.0 Ang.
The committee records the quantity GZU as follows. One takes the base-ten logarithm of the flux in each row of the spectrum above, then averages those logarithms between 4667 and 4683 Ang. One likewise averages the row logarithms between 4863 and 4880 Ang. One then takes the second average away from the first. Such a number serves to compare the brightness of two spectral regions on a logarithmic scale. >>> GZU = 0.017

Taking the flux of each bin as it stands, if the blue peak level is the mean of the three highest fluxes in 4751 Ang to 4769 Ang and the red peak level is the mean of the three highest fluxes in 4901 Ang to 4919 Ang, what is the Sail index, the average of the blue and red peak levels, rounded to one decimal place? 11.7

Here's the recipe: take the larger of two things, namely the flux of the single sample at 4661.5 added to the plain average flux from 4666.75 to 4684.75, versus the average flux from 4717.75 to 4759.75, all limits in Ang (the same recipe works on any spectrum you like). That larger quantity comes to 20.1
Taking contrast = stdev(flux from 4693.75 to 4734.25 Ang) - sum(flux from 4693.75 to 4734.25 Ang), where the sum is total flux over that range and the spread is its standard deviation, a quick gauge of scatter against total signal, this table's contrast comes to -281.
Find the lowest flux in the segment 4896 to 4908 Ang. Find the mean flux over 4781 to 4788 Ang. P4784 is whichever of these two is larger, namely 10.8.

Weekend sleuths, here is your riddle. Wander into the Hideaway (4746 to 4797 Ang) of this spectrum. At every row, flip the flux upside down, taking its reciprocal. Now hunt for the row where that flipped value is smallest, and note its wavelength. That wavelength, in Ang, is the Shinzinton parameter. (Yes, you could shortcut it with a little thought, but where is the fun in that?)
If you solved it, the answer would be 4753.0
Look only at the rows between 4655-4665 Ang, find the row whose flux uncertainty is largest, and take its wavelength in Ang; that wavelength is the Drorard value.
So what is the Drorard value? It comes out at 4664.5 Ang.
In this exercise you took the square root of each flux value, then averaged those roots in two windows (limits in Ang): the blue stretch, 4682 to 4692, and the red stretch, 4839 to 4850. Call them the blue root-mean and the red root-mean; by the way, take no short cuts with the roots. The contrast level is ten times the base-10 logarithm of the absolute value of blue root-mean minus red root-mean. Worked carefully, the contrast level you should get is -17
